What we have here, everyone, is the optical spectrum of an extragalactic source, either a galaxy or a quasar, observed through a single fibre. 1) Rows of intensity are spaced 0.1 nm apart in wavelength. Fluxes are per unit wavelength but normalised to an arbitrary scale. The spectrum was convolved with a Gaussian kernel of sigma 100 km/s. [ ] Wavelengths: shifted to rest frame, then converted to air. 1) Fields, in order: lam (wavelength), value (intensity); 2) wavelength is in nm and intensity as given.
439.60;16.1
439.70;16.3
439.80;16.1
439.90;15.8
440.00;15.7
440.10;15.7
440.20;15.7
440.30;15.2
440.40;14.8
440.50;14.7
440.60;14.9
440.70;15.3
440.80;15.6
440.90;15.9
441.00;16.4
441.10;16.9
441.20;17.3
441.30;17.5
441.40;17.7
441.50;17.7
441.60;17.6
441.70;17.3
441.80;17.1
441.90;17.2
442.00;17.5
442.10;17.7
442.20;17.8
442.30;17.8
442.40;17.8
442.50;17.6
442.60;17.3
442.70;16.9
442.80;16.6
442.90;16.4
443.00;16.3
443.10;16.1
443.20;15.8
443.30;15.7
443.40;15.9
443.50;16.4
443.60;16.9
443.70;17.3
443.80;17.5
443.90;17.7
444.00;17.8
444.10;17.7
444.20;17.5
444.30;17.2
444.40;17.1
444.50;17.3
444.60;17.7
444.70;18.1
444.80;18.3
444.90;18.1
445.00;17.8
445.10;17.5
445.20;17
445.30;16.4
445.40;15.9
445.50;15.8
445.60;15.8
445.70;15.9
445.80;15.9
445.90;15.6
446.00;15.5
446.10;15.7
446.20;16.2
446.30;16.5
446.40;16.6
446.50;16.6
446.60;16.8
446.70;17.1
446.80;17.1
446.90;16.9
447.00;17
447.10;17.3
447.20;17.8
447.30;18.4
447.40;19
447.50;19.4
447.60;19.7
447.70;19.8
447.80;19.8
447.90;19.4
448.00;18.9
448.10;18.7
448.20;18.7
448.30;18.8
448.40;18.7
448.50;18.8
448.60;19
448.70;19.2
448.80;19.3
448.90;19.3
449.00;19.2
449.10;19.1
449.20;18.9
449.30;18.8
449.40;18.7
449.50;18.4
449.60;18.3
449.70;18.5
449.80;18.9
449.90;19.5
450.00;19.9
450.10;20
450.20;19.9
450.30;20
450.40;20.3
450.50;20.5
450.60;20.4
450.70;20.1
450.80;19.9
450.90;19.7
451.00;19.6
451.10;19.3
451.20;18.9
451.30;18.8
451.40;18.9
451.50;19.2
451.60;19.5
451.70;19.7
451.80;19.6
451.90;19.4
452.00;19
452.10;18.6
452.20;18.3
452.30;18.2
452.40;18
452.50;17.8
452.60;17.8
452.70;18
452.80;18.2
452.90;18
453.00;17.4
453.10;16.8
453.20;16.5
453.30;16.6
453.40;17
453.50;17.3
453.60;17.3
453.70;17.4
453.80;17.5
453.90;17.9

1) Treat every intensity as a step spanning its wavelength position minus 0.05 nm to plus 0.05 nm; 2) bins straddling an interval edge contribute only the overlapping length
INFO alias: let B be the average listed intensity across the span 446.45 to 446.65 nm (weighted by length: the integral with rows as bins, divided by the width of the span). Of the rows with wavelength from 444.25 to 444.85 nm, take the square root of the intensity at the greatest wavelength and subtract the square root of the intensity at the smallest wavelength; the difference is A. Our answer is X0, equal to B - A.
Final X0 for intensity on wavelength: 16.6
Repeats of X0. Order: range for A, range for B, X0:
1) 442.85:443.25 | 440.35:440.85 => 15.1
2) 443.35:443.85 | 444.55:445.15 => 17.7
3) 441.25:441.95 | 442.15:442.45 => 17.8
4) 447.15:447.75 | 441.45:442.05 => 17.2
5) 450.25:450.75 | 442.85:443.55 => 16.1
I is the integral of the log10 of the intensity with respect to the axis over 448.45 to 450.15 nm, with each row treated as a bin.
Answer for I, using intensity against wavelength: 2.18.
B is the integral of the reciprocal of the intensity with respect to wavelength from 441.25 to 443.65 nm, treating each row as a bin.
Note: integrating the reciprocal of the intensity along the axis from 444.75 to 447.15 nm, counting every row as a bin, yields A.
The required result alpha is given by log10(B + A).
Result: -0.544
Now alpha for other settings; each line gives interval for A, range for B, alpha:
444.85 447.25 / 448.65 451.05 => -0.571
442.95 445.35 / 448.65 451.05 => -0.578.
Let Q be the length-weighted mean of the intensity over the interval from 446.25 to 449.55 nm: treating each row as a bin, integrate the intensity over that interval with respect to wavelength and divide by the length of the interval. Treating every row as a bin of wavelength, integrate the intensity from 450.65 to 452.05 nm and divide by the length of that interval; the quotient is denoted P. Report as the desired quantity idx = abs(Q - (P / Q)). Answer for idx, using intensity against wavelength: 17.4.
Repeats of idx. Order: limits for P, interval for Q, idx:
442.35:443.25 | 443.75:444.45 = 16.5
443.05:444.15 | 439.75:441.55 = 15.0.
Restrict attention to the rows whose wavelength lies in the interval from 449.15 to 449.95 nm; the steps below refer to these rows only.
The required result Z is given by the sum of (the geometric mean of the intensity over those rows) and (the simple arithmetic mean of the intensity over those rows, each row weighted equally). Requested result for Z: 37.5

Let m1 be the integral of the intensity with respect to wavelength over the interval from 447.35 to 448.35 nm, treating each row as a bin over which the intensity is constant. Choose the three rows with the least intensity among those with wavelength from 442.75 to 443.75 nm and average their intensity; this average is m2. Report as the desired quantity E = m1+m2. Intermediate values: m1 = 19.22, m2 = 15.8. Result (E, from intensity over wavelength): 35.0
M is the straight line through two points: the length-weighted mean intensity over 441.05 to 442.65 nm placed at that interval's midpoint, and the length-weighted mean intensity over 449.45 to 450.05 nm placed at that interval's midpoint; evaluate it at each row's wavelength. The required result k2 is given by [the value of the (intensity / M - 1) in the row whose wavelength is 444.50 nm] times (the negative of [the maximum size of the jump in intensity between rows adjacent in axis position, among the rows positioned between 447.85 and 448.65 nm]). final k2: 0.02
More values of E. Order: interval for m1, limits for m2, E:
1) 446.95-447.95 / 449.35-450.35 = 37.2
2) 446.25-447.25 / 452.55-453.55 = 33.6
